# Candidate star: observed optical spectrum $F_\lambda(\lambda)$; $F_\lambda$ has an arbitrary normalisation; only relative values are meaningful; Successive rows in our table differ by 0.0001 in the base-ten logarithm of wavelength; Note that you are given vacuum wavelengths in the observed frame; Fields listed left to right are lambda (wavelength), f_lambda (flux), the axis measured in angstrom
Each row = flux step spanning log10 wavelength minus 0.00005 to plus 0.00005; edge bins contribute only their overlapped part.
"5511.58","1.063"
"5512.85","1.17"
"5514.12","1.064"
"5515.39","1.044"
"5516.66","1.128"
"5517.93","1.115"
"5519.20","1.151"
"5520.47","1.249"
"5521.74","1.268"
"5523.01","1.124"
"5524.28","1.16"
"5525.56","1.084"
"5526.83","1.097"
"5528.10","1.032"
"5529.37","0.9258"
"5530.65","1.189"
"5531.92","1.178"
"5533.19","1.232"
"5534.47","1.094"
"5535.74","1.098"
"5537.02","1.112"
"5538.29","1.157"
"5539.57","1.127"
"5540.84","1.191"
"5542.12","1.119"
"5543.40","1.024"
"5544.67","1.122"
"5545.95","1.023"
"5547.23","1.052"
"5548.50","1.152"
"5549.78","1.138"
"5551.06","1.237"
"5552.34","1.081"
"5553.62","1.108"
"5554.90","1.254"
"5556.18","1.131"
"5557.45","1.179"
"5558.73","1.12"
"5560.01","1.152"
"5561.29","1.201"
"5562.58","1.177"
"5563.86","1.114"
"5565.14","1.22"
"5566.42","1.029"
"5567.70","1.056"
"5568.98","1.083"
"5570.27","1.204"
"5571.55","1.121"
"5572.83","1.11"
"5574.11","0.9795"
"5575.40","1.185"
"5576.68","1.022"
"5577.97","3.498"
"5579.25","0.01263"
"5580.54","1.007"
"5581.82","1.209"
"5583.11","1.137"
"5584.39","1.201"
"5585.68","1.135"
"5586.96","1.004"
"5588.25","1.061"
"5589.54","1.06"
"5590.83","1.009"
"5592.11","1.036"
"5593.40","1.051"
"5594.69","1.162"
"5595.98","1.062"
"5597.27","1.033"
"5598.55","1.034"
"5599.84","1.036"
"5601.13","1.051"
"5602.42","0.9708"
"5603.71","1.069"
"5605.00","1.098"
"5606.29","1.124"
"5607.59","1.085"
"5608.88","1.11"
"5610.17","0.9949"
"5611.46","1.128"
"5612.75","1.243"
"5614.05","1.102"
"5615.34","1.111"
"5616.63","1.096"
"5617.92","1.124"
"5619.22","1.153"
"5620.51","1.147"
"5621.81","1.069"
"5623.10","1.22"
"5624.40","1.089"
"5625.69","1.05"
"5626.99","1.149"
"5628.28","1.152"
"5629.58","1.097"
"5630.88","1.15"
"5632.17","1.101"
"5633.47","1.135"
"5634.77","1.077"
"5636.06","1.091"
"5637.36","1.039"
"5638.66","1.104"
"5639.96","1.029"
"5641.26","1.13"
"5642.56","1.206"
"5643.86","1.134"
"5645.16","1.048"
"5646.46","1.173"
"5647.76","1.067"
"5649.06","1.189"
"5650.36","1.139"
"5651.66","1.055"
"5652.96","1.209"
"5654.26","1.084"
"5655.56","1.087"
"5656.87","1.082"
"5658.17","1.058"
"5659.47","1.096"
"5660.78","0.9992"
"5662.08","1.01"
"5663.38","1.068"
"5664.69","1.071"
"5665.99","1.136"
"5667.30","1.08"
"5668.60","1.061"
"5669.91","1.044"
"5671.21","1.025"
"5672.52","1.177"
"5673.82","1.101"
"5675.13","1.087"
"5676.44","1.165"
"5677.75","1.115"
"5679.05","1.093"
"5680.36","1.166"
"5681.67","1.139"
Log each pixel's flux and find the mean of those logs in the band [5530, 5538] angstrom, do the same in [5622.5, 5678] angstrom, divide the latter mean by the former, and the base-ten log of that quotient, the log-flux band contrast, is -0.16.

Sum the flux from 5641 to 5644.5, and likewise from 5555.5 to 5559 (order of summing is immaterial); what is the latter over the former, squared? 0.98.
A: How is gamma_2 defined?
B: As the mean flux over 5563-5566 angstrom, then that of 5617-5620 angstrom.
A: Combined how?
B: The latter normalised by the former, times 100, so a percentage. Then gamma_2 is 98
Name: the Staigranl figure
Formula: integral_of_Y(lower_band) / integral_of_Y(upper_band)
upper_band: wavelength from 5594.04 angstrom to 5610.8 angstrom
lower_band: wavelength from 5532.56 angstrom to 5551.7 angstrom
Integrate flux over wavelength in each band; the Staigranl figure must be 1.2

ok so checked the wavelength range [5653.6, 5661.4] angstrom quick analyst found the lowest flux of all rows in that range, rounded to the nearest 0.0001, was 0.9992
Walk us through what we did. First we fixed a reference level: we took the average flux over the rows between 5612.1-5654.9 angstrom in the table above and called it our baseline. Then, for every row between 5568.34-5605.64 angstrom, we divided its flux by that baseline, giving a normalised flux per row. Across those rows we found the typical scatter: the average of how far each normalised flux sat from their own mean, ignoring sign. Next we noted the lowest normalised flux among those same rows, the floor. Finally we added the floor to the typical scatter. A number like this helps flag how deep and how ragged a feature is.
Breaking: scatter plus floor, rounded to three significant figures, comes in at 0.179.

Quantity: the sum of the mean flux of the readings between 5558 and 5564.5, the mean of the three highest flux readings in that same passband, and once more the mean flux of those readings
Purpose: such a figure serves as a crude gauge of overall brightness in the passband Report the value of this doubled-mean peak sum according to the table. 3.48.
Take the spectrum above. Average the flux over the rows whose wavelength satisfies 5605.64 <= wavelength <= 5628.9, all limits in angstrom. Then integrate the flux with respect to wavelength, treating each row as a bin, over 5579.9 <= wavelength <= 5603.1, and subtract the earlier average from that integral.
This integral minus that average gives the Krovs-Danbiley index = 23.7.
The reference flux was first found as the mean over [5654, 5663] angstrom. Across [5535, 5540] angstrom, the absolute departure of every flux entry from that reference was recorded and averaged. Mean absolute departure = 0.064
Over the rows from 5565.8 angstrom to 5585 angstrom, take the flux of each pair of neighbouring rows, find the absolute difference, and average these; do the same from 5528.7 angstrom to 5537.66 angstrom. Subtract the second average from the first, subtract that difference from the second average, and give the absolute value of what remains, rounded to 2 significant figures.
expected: 0.41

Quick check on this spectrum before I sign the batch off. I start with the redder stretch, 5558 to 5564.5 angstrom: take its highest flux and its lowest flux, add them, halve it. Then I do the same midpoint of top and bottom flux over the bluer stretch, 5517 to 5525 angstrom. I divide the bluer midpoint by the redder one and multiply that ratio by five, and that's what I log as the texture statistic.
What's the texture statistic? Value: 5.15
